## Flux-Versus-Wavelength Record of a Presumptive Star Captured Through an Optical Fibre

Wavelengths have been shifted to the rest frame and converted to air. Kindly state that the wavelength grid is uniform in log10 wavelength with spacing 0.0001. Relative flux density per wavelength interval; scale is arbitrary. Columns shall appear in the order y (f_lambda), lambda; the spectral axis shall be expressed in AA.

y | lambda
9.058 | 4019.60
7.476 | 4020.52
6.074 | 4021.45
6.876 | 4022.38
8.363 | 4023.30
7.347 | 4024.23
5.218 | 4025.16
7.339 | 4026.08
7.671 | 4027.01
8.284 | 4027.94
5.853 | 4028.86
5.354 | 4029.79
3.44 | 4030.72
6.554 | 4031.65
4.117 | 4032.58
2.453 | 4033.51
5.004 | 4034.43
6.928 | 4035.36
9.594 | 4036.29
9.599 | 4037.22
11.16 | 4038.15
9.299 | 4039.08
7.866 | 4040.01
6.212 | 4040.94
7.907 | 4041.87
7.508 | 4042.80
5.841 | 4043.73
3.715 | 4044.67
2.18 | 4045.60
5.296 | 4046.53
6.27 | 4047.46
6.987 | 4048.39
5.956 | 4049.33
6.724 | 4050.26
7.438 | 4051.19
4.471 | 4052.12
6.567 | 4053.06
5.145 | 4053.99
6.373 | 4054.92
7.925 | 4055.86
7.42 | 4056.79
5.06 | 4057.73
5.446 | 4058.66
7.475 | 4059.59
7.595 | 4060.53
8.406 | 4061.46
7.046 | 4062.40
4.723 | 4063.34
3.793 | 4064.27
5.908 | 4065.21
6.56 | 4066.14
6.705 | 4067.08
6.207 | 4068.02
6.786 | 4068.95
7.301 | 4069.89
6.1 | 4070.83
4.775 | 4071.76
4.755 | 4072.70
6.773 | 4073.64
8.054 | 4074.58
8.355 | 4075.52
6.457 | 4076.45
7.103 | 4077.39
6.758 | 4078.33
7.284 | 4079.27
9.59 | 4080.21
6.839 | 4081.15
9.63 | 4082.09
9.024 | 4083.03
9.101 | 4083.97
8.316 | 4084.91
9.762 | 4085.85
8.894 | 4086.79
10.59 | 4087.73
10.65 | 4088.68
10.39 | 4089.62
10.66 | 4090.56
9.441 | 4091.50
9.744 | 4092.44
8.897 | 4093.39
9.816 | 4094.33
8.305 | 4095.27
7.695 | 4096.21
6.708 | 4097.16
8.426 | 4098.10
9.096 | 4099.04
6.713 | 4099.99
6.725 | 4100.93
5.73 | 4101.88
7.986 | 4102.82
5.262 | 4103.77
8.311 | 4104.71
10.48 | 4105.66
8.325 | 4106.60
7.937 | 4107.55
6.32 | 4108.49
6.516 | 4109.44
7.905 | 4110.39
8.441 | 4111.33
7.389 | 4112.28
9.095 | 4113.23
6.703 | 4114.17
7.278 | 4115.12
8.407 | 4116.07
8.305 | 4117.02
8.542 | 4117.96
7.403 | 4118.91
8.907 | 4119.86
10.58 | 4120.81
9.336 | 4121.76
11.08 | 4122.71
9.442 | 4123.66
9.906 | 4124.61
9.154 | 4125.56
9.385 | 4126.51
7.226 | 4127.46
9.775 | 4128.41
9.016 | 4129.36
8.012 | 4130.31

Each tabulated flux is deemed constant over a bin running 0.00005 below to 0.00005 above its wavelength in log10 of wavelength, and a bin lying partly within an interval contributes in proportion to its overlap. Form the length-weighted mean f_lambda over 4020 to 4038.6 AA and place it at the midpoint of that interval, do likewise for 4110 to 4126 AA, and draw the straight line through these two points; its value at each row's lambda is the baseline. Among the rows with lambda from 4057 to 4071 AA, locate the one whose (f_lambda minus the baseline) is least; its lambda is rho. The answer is 4064.27 AA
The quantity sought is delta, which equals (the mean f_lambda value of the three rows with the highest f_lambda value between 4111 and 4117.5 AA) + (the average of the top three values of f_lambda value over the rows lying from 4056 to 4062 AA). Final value 16.5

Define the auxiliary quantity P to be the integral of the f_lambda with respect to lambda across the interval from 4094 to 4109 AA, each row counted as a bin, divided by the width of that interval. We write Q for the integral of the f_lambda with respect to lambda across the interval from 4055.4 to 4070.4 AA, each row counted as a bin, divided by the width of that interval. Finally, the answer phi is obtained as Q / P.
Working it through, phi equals 0.84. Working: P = 7.7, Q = 6.5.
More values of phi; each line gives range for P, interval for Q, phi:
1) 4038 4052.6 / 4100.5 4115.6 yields 1.17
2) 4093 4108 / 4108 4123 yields 1.04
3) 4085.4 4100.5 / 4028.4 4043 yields 0.75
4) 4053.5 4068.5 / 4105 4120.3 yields 1.26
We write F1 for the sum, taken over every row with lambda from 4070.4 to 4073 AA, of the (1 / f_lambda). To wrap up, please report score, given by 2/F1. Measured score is 3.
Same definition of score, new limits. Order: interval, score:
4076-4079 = 5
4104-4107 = 6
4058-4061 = 4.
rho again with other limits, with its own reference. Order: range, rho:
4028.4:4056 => 4045.60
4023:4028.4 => 4025.16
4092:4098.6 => 4097.16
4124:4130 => 4127.46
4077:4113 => 4103.77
